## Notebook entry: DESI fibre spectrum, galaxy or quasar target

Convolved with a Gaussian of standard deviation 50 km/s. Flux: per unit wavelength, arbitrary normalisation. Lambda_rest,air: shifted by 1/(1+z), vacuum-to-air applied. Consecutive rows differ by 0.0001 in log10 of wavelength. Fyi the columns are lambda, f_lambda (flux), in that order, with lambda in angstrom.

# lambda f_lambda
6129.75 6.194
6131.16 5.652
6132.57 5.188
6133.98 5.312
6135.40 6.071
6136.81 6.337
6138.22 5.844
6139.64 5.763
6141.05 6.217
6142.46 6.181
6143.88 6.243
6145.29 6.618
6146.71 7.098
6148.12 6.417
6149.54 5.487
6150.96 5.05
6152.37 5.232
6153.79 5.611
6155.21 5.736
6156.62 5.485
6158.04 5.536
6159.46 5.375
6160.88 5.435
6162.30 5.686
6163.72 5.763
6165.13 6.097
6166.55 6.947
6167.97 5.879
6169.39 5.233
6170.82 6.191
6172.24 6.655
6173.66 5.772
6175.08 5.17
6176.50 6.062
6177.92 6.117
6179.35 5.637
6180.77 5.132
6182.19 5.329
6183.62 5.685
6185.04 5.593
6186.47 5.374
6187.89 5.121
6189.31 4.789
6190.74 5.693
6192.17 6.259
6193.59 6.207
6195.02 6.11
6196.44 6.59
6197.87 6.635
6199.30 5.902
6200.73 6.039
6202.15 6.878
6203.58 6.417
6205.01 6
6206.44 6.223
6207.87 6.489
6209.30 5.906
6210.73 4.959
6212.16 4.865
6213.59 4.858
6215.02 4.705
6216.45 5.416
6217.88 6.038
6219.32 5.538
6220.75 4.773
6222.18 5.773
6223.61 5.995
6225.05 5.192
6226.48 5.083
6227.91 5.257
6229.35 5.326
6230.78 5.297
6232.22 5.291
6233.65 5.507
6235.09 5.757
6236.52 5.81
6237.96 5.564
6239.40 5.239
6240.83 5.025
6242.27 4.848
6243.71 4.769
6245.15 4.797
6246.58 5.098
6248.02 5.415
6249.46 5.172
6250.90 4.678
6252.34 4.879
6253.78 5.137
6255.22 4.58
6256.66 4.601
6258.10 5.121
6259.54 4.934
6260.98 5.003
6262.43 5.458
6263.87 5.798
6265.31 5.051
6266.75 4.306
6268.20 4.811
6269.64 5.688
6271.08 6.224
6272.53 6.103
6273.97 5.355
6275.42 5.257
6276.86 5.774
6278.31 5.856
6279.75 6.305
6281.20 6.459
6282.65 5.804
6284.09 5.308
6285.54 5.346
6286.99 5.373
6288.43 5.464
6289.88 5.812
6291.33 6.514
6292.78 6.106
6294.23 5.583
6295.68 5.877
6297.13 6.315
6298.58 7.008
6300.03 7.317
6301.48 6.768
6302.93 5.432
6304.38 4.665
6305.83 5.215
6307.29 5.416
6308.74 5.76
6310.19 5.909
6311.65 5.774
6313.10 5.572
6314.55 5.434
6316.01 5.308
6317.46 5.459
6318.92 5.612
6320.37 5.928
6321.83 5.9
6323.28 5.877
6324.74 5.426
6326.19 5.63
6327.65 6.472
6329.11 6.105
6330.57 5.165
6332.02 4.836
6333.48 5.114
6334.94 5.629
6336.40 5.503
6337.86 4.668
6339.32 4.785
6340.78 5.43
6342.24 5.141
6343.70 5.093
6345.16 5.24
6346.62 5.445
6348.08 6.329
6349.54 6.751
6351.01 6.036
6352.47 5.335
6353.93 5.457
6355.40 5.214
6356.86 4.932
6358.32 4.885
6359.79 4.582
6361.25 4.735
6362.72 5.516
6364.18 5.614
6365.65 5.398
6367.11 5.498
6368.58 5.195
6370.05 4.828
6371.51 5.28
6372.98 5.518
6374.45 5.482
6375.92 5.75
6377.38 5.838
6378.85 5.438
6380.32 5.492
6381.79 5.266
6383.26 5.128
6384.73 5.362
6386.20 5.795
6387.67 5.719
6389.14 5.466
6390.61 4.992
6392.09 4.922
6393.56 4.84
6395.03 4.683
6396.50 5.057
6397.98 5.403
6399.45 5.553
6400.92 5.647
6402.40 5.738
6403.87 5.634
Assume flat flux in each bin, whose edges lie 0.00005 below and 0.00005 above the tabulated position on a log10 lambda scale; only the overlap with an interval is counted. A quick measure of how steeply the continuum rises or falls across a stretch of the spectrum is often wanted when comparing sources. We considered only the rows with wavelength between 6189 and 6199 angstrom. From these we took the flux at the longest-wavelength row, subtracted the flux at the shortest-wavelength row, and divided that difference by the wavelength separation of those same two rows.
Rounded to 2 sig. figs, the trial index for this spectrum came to 0.22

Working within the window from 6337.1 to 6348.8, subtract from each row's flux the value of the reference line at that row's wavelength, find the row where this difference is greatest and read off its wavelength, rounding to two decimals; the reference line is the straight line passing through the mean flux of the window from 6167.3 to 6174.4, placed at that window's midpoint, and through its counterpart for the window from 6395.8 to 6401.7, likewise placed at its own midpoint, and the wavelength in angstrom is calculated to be 6348.08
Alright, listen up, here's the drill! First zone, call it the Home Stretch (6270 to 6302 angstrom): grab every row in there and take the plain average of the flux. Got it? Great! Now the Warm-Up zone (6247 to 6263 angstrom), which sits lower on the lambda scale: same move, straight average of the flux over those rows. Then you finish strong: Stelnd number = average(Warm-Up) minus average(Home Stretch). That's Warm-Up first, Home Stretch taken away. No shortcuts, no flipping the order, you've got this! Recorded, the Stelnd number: -1.00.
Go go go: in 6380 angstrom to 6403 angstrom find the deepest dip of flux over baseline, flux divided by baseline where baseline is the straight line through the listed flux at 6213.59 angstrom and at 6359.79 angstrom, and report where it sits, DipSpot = 6395.03 angstrom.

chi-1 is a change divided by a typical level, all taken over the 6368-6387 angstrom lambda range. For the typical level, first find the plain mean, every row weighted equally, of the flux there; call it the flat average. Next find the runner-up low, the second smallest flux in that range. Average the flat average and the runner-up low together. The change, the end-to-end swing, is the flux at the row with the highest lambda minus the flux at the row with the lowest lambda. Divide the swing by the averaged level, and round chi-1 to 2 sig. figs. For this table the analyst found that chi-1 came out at 0.11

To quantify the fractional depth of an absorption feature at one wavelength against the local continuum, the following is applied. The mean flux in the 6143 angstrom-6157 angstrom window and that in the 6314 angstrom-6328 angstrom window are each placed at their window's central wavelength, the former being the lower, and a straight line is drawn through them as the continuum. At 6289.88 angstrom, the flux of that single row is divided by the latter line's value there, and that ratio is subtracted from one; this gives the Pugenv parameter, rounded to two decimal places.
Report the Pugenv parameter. -0.01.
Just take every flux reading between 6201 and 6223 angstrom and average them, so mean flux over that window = 5.7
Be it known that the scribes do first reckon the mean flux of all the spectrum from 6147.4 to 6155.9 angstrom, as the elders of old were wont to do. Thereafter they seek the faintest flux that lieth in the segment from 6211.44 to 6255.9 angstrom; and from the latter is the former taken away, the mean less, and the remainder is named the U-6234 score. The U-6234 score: -1.0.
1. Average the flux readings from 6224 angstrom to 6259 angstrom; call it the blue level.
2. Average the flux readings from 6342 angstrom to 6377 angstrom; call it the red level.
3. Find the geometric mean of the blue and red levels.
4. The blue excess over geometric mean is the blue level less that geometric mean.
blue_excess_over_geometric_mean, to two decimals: -0.12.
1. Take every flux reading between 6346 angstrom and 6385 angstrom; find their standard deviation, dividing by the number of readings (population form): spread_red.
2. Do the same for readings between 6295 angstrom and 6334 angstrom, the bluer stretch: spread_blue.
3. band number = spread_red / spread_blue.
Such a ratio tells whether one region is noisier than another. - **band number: 0.75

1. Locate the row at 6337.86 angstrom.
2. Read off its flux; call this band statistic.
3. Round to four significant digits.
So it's 4.668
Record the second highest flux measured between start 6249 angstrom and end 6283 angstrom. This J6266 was 6.305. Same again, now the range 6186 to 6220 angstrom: 6.635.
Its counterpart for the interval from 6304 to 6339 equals 6.105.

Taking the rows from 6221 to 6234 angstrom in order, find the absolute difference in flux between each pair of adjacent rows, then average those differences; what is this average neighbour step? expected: 0.20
